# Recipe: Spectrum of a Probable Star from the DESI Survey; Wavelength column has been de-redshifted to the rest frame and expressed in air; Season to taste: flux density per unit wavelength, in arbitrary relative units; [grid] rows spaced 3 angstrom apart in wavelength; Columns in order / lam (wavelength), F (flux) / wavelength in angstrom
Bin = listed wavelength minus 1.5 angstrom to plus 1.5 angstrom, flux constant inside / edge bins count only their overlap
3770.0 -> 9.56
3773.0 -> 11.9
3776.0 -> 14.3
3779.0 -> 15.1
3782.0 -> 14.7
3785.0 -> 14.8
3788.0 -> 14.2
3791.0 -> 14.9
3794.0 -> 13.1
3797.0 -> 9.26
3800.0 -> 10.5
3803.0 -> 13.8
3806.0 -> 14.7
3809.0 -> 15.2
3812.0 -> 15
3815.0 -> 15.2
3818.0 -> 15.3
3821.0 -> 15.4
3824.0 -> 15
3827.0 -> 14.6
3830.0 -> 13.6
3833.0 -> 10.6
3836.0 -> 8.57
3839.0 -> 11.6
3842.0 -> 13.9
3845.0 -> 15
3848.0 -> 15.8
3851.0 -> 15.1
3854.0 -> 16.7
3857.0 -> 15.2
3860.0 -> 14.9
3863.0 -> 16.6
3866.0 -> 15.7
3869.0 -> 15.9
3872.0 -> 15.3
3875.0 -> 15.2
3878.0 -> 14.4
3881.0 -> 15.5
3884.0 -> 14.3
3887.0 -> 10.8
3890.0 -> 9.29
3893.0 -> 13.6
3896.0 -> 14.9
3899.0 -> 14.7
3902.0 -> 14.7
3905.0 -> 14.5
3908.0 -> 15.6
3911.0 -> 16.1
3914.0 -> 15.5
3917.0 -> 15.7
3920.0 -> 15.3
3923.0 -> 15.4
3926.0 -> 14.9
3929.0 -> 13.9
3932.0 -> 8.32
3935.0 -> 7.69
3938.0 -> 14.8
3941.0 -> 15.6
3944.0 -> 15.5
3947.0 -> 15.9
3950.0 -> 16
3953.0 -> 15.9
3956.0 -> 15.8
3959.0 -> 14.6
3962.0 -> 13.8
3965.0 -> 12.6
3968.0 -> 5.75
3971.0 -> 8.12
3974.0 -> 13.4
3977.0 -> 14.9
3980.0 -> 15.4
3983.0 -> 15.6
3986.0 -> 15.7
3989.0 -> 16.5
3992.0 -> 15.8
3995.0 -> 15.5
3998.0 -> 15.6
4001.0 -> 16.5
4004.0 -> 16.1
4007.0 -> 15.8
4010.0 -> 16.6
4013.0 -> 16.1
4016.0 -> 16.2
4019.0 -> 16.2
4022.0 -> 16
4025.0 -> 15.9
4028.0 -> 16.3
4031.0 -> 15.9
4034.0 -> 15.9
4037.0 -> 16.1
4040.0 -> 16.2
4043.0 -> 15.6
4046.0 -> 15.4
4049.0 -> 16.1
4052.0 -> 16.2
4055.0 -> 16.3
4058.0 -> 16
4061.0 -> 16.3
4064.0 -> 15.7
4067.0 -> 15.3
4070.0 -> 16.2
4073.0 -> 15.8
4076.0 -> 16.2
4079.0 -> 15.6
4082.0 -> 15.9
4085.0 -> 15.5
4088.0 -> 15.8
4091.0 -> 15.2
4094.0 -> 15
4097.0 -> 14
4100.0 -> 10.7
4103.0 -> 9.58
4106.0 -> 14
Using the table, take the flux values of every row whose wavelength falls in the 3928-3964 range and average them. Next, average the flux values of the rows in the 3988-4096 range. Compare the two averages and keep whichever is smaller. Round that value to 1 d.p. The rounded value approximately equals 14.0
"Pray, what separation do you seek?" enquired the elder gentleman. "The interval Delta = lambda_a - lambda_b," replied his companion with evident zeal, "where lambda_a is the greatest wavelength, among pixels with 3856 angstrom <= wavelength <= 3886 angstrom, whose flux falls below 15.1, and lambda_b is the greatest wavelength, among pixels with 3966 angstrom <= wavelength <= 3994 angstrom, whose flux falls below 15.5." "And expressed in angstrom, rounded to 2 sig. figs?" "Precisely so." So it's -96 angstrom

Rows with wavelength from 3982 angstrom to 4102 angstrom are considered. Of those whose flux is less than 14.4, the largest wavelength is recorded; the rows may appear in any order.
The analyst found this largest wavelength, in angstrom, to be 4100.0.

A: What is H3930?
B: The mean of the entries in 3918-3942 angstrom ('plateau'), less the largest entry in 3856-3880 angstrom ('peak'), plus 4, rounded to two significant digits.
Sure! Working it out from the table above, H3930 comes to 0.64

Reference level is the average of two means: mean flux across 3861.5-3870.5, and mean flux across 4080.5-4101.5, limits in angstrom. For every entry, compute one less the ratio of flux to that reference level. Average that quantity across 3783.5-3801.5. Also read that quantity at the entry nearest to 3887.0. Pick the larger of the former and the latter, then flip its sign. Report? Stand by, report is -0.30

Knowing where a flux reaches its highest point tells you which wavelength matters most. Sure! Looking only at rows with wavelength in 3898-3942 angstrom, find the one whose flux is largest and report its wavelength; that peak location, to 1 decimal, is 3911.0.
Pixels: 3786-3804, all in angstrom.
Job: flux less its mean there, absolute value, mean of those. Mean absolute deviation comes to 1.83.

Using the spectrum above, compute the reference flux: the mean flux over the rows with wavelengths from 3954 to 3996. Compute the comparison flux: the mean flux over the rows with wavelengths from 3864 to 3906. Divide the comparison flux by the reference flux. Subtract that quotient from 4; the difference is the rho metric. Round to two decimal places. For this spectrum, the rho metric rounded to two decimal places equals 2.97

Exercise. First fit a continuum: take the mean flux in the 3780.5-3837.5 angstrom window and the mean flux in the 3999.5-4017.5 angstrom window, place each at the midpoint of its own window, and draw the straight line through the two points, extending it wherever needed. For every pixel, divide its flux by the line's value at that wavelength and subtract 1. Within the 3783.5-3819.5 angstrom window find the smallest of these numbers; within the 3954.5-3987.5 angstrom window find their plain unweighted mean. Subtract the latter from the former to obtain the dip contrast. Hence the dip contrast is -0.2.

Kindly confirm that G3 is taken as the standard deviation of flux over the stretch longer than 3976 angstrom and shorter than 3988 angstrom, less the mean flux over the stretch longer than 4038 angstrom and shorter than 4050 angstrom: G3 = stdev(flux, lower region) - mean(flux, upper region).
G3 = -15.5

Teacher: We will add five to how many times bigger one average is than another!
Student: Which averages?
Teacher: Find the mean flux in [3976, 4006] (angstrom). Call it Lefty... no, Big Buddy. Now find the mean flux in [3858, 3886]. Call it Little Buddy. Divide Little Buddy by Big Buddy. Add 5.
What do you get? 5.97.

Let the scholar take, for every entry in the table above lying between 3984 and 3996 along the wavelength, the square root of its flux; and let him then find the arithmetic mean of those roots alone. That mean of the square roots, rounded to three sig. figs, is 3.98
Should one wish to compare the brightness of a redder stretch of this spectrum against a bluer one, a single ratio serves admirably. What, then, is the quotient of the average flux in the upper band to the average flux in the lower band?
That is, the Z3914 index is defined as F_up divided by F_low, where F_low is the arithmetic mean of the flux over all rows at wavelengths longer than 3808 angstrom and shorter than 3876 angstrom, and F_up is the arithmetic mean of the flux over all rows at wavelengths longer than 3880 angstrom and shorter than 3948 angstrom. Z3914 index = 0.96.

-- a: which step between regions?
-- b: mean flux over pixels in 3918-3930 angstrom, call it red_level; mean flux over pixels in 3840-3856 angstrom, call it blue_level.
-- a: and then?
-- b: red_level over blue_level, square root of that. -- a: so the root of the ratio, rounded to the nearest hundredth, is 0.99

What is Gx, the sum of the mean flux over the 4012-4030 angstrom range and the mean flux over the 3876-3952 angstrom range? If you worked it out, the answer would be 30.2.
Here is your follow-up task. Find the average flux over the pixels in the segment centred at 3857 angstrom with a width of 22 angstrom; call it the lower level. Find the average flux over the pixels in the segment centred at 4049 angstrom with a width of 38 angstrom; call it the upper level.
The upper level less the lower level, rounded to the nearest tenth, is 0.2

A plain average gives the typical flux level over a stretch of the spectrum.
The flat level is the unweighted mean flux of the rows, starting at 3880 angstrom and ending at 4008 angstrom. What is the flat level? 14.2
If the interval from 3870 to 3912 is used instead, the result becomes 14.2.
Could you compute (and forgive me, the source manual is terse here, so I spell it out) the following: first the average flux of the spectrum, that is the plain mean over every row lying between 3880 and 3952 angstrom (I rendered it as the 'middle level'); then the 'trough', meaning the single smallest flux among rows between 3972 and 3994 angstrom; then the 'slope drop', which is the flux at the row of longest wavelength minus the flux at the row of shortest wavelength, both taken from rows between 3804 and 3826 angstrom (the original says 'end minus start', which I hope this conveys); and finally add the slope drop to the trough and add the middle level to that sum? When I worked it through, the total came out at 27.8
